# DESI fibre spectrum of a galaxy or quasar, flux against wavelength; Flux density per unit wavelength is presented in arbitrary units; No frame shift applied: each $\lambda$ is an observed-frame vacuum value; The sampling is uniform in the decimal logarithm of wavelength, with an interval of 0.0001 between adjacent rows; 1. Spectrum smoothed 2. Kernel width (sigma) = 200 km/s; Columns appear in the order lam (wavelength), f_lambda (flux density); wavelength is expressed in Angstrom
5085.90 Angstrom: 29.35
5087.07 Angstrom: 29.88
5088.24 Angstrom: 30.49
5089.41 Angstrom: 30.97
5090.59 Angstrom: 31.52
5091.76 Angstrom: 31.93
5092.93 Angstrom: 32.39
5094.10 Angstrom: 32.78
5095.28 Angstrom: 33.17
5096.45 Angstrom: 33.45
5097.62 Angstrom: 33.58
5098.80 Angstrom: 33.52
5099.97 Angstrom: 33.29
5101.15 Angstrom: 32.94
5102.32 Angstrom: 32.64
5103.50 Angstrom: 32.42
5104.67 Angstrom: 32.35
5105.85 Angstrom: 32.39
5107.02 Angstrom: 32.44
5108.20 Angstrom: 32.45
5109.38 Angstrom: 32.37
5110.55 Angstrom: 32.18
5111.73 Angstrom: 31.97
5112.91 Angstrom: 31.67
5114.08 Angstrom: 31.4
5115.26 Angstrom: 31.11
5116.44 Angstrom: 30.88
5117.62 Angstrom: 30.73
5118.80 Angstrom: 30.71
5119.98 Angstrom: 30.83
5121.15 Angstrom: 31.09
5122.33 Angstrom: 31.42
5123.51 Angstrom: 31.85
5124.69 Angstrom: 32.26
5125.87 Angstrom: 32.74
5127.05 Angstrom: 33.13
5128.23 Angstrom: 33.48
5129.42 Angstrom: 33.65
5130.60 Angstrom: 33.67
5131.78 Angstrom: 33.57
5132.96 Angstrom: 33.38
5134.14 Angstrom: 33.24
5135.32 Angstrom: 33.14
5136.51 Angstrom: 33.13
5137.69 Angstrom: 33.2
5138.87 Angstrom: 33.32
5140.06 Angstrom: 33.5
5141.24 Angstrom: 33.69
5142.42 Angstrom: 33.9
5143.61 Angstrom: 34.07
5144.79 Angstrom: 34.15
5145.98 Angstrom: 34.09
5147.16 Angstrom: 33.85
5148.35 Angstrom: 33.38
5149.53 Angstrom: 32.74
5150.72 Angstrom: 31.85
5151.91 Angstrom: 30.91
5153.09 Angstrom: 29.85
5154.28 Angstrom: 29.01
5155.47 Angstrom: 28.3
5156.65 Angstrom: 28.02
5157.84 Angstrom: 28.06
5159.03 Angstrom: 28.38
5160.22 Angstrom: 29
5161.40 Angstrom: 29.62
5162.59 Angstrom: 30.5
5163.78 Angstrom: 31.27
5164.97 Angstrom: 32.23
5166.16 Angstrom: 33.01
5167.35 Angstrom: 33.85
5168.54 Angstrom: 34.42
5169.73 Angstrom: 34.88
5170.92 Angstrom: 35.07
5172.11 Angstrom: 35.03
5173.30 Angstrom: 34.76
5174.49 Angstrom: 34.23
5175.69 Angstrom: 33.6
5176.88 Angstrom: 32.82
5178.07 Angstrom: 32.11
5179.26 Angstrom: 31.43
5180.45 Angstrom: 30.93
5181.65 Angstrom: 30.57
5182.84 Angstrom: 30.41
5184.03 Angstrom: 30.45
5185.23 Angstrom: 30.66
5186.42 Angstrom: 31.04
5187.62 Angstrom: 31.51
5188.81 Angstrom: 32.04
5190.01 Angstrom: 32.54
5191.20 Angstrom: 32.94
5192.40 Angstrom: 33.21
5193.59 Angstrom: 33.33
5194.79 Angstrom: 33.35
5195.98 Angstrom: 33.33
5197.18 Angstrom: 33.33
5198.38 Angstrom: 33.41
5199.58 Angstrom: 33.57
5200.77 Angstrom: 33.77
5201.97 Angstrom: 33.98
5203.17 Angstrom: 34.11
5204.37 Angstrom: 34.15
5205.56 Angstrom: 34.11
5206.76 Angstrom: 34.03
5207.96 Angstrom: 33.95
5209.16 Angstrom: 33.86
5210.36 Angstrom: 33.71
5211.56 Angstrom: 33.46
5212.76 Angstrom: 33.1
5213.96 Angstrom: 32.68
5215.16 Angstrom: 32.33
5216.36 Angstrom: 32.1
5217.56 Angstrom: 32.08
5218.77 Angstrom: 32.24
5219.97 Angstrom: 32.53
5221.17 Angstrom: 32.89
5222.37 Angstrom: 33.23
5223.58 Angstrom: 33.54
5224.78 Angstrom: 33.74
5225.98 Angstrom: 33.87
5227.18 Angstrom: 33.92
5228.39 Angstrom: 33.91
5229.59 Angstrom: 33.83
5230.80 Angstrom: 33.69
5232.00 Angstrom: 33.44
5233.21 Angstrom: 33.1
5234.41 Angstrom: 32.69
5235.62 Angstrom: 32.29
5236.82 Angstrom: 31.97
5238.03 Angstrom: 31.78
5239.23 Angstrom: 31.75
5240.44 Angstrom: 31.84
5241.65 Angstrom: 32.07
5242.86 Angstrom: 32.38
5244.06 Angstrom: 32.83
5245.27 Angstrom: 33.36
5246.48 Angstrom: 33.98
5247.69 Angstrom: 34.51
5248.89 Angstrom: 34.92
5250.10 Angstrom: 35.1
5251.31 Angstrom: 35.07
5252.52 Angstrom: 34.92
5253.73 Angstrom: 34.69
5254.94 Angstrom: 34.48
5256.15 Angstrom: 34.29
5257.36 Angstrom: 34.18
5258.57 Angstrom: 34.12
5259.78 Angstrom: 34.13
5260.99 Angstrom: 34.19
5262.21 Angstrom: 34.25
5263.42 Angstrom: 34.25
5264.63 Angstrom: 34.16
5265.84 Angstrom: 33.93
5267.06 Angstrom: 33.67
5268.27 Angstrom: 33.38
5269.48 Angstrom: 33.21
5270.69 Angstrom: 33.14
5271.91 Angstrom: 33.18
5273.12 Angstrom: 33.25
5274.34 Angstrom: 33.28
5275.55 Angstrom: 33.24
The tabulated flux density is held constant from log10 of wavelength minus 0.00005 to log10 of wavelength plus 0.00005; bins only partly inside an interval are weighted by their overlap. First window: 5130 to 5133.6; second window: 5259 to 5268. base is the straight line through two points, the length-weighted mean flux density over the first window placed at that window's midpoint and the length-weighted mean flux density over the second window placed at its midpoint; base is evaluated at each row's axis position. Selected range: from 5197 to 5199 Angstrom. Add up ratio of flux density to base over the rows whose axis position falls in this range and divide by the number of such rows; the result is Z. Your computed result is 0.987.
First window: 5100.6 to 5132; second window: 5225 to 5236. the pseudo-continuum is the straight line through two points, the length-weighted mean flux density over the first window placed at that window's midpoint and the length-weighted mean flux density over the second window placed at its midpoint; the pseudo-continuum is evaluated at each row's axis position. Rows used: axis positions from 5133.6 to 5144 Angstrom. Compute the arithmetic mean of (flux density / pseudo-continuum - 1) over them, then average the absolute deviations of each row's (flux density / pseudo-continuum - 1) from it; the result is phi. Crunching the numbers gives 0.008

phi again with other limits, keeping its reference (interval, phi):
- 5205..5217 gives 0.020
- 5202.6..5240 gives 0.022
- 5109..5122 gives 0.017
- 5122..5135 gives 0.019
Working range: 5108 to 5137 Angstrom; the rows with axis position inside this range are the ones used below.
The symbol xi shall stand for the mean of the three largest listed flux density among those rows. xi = 33.6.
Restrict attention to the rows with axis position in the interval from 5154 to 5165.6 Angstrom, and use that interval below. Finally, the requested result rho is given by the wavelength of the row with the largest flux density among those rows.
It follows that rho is 5164.97 Angstrom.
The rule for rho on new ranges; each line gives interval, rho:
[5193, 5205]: 5204.37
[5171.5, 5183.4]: 5172.11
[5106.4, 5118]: 5108.20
